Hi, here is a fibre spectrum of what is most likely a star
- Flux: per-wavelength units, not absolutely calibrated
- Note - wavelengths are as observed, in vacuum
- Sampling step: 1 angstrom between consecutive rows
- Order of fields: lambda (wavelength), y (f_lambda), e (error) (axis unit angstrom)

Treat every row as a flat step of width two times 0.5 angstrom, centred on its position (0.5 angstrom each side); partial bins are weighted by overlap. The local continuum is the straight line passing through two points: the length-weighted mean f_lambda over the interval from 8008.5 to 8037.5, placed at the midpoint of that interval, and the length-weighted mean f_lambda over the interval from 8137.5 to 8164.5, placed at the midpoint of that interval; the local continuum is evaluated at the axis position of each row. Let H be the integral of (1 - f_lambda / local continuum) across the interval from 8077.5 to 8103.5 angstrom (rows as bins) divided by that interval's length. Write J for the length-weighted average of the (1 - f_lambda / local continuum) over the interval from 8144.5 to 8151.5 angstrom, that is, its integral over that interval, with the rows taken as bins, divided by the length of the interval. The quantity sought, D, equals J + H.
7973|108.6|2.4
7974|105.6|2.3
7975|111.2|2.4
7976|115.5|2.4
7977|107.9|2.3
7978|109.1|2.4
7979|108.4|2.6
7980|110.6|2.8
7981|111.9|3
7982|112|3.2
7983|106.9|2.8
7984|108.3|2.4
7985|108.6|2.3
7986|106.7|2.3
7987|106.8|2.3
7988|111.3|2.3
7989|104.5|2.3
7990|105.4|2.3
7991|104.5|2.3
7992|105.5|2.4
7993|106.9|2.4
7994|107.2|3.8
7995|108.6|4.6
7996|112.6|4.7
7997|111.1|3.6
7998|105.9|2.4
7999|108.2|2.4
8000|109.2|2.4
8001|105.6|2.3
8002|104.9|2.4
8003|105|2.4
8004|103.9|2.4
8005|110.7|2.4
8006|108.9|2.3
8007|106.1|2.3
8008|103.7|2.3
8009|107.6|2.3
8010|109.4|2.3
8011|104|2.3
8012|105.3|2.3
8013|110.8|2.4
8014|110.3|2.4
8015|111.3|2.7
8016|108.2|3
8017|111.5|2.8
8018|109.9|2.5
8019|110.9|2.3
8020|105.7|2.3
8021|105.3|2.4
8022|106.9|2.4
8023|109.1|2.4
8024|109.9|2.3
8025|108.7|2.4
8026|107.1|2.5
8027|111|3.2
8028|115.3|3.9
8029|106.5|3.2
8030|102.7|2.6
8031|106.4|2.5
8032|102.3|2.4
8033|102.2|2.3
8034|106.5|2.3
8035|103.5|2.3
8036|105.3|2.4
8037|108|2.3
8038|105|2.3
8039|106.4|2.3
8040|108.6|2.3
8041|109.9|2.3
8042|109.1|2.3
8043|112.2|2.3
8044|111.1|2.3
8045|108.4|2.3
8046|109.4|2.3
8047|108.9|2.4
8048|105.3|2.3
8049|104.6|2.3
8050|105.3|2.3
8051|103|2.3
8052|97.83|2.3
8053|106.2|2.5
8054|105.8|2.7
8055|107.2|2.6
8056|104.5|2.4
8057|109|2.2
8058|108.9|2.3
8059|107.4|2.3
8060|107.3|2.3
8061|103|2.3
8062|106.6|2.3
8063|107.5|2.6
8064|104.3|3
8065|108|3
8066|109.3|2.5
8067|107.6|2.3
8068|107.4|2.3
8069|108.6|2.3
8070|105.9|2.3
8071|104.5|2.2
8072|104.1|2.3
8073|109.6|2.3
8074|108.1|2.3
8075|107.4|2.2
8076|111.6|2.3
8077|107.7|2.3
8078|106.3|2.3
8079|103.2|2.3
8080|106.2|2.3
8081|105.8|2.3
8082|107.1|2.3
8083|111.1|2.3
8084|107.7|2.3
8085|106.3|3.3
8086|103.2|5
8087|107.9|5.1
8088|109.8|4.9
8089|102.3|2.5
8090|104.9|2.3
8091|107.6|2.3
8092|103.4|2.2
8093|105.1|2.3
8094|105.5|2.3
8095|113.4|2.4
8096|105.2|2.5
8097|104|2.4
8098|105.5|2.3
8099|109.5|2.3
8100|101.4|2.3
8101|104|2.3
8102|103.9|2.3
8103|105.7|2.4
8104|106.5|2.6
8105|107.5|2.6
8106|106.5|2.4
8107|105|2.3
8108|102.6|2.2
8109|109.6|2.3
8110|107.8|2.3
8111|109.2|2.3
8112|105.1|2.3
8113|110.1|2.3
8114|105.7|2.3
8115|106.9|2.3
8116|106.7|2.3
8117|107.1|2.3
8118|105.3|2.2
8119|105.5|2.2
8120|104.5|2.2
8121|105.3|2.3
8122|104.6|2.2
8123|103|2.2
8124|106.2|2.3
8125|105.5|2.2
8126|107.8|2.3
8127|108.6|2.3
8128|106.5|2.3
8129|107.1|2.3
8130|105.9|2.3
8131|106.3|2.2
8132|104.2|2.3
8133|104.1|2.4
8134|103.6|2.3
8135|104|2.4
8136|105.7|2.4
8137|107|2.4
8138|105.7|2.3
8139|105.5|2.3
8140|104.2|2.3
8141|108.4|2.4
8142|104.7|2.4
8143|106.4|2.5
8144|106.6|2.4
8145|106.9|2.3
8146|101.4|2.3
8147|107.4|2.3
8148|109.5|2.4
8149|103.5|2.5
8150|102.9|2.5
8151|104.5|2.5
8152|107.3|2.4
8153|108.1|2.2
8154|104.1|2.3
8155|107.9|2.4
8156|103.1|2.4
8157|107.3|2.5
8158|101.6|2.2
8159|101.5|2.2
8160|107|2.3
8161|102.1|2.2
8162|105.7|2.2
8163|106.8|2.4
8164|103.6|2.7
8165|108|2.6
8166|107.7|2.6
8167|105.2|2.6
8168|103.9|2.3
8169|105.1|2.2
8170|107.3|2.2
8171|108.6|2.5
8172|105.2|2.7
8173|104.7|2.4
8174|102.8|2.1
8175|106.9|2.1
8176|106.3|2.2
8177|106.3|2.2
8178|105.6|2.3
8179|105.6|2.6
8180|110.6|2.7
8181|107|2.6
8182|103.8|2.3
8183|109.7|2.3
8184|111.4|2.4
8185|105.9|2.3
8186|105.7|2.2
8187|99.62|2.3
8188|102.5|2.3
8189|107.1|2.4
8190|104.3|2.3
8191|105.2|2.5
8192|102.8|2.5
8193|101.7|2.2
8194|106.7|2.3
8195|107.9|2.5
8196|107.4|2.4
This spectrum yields 0.006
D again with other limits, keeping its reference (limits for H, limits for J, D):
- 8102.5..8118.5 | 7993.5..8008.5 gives -0.001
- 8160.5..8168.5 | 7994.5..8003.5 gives -0.001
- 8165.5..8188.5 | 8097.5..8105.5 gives -0.004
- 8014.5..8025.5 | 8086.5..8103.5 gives -0.006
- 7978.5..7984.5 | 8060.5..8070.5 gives -0.011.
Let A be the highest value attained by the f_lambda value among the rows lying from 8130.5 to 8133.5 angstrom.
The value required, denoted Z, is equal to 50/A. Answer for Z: 0.470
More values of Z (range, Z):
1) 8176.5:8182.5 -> 0.452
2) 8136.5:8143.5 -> 0.461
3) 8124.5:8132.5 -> 0.460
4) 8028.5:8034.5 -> 0.469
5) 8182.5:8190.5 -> 0.449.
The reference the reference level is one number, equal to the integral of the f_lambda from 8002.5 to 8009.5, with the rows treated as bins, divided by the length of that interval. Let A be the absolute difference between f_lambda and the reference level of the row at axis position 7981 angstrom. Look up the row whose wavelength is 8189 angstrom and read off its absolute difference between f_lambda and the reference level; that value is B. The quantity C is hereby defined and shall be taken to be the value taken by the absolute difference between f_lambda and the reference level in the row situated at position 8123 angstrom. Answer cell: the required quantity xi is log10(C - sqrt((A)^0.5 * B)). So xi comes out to 0.4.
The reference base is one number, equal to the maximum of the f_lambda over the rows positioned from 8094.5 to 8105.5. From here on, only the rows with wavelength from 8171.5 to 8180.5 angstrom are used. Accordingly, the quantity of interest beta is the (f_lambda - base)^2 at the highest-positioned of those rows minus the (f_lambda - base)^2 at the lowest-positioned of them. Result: -59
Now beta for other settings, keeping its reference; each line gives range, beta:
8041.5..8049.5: 59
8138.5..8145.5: -20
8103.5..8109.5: -33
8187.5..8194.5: -74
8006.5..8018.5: -41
